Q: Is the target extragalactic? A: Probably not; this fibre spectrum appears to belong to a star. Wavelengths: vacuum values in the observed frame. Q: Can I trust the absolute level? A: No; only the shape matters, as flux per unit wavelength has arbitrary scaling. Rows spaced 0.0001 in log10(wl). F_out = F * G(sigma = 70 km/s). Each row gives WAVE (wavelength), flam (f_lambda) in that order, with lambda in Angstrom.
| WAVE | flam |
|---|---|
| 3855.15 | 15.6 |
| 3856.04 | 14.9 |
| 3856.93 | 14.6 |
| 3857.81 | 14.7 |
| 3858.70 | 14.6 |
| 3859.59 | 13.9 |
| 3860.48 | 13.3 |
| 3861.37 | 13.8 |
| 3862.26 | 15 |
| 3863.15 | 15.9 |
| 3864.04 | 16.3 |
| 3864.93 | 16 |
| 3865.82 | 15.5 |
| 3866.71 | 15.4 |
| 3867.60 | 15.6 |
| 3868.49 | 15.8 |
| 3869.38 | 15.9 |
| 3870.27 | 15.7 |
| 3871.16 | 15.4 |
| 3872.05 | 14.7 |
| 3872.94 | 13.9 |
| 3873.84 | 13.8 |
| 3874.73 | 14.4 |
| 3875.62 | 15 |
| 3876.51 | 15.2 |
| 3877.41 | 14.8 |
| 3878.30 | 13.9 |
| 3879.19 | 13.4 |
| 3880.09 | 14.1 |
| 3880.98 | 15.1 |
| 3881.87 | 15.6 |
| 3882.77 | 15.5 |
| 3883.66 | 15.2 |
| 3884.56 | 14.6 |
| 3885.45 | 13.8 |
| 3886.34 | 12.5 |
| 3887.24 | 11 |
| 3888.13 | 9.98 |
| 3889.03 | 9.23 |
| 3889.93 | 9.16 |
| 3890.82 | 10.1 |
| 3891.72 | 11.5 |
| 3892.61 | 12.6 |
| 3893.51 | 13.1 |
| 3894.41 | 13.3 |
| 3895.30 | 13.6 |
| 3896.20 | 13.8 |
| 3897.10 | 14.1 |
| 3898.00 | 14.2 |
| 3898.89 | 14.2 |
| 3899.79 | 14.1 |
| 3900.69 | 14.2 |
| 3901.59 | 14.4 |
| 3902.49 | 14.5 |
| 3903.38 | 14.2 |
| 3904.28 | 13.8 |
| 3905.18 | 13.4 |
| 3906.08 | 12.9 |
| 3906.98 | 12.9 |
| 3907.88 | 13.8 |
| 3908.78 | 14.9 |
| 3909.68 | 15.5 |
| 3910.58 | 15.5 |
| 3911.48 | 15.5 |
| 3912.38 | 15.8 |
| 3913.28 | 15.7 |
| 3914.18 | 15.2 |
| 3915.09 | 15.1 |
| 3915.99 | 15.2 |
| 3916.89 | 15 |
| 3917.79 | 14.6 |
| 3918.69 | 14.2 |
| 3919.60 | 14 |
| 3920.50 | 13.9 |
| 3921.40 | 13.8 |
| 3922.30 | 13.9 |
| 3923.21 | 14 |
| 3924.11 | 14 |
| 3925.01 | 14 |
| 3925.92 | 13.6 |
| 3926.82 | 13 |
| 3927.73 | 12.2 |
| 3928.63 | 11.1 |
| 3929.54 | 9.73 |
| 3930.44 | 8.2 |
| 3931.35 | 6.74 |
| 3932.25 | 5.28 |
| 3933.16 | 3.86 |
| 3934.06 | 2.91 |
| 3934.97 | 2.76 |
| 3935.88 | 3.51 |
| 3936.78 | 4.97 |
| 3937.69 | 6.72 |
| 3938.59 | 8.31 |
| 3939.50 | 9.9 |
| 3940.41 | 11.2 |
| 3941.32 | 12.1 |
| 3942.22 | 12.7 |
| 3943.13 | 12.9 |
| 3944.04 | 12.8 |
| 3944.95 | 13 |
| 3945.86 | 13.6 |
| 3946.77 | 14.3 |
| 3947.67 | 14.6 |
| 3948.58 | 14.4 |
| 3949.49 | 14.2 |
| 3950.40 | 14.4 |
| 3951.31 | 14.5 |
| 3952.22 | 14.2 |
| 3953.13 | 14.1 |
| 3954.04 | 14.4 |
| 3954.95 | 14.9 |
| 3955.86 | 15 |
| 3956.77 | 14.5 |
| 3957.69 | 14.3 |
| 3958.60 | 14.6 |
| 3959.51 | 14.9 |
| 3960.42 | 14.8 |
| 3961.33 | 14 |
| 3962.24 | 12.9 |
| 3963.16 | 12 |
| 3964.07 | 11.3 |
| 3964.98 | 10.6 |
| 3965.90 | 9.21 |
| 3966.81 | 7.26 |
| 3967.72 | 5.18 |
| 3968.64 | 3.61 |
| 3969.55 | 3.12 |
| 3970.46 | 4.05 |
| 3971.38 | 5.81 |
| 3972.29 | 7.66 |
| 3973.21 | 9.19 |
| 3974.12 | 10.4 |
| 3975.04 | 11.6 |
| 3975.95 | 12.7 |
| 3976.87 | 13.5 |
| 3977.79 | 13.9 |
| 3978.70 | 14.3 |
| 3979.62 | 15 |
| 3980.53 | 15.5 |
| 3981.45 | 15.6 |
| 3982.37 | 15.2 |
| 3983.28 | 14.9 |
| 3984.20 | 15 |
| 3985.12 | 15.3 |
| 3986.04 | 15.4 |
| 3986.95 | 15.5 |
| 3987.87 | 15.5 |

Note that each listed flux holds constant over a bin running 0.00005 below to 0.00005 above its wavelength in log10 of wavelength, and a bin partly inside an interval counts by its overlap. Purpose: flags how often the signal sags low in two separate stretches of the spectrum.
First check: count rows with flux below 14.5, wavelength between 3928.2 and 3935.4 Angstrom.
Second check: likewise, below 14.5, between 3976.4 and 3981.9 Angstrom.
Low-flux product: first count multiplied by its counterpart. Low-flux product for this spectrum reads 24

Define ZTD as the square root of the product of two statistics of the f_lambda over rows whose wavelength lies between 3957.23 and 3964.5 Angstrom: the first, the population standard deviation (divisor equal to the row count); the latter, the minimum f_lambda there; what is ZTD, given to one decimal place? 3.8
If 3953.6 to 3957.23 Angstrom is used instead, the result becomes 1.9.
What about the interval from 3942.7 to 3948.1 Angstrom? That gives 3.0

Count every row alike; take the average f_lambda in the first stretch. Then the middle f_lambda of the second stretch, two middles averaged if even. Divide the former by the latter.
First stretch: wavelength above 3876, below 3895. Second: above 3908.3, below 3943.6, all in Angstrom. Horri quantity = 0.96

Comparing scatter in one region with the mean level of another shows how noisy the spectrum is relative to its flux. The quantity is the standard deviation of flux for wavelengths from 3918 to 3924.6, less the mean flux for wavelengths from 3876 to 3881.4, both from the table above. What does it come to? -14.3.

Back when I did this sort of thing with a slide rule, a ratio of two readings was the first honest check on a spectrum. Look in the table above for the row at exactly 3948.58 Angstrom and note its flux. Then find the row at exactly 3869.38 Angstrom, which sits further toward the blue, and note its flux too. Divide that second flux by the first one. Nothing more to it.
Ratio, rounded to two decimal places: 1.10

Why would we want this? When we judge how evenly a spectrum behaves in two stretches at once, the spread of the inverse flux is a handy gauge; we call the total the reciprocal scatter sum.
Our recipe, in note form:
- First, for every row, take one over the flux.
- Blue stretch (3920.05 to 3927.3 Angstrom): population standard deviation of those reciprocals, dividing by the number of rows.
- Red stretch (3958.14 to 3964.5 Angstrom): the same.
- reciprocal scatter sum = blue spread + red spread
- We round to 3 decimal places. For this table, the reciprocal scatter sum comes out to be 0.010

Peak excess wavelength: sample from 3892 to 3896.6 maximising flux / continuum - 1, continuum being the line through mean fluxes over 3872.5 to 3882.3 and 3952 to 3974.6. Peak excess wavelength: 3896.20 Angstrom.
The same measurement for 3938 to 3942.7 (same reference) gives 3942.22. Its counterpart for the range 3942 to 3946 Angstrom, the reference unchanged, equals 3945.86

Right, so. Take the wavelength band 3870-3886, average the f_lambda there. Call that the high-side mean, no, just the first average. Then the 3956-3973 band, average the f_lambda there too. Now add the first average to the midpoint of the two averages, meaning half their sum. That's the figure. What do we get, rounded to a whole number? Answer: 27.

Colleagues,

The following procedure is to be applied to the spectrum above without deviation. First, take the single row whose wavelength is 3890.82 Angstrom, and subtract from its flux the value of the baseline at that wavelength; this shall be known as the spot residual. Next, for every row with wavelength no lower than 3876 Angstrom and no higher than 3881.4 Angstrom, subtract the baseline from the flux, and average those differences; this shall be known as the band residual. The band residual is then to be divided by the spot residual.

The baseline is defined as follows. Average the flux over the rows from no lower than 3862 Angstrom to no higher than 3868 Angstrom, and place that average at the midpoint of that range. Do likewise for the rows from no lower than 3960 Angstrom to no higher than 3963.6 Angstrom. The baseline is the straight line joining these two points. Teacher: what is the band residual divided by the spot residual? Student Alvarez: 0.19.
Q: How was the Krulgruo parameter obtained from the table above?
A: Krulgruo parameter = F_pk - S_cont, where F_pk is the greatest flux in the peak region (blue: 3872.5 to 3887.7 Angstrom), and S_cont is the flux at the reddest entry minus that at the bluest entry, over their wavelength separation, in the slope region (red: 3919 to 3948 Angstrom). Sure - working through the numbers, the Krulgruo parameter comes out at 15.6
